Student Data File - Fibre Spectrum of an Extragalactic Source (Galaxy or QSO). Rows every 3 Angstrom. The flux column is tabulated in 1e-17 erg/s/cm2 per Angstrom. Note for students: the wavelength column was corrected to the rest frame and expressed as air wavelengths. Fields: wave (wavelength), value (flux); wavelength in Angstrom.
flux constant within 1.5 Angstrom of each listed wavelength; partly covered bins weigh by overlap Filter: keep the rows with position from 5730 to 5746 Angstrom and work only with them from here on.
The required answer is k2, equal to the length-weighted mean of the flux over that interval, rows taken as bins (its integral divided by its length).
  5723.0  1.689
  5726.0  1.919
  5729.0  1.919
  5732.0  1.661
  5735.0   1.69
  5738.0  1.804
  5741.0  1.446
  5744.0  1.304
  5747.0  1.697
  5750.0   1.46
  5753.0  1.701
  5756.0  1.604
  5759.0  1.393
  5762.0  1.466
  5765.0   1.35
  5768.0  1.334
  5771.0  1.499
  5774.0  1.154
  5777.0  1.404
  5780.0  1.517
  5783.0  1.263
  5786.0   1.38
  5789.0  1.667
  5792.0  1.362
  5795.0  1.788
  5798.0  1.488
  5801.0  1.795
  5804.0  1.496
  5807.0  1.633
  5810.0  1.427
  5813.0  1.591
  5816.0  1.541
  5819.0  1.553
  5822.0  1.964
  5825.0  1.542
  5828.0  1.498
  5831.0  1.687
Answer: 1.60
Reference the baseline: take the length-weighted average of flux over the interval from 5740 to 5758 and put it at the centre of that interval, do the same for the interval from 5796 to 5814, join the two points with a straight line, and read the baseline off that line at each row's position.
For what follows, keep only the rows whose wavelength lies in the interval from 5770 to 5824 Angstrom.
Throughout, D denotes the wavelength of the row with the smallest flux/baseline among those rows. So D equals 5774.0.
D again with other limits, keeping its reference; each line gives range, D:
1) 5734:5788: 5774.0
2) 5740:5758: 5744.0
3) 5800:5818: 5810.0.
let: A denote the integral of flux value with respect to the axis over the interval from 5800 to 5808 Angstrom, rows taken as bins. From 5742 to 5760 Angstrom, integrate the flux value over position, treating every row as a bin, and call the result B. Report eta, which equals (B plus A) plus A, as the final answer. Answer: 54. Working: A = 13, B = 28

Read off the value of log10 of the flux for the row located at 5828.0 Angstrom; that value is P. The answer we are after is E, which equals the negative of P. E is -0.176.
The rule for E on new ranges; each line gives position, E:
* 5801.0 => -0.254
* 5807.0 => -0.213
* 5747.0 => -0.230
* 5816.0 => -0.188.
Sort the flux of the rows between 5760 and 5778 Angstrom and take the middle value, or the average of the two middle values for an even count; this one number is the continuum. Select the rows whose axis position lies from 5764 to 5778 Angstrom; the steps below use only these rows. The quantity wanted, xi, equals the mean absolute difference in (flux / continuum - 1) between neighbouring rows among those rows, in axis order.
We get 0.14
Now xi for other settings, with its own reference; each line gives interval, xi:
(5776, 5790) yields 0.14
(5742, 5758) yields 0.18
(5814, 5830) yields 0.16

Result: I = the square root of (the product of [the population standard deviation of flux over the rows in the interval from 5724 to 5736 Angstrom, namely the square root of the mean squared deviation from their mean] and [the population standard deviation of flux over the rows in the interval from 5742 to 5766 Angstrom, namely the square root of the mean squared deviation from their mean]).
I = 0.132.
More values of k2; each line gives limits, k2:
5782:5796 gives 1.49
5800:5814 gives 1.58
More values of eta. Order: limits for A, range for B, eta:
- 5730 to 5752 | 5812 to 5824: 90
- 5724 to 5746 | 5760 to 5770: 88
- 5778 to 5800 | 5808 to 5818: 81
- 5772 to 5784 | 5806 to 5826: 64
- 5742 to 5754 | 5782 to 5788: 45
